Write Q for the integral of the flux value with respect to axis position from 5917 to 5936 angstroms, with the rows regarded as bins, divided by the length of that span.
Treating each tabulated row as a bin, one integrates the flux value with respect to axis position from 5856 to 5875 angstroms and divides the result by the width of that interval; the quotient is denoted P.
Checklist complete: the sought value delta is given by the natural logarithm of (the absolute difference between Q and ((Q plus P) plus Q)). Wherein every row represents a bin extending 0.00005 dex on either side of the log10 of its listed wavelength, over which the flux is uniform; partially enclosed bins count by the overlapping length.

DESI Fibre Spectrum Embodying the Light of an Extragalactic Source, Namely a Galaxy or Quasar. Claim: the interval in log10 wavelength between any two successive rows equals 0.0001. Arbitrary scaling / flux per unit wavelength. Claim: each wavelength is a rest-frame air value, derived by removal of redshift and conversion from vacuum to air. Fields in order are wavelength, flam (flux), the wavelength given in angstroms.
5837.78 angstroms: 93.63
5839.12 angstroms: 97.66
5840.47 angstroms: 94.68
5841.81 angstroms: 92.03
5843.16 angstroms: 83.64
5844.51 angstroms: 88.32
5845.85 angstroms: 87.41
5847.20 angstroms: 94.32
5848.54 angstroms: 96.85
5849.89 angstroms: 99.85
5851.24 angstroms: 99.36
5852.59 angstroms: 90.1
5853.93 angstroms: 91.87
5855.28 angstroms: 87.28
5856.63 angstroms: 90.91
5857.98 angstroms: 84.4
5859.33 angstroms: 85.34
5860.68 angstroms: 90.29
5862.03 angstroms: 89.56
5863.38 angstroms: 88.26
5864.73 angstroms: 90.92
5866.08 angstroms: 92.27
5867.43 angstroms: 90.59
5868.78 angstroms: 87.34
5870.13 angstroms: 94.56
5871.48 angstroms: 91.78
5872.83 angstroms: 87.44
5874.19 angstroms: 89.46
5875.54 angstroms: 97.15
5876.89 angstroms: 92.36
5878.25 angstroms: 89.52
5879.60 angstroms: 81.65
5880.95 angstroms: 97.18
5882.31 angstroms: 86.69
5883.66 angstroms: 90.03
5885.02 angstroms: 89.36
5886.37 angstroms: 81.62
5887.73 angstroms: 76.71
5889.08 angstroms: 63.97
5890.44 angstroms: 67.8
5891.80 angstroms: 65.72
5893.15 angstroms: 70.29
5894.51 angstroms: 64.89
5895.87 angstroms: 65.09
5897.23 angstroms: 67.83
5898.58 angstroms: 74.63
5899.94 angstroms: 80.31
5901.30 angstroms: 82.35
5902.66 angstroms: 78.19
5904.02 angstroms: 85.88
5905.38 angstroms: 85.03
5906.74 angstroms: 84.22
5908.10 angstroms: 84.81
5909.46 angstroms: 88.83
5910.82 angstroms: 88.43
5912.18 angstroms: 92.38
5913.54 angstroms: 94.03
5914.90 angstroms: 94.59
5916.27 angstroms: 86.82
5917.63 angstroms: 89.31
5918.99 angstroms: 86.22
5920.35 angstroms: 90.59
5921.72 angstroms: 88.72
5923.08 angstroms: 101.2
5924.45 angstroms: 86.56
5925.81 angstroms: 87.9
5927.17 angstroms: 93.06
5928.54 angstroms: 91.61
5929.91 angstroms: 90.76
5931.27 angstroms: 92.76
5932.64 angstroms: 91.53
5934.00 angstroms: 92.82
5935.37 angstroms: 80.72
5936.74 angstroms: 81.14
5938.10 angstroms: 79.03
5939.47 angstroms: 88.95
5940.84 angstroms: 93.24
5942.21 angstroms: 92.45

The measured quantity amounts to 5.19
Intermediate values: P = 89.6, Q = 90.3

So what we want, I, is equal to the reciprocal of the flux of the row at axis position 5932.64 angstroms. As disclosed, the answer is 0.0109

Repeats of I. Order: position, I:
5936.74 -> 0.0123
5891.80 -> 0.0152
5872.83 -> 0.0114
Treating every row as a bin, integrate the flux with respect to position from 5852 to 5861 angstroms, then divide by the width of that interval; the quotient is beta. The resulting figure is 89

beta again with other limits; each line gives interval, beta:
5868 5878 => 91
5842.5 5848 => 89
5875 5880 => 90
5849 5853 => 97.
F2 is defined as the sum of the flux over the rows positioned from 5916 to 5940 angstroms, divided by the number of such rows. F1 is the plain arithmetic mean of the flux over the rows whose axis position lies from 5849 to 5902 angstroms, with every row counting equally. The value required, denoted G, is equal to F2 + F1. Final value 174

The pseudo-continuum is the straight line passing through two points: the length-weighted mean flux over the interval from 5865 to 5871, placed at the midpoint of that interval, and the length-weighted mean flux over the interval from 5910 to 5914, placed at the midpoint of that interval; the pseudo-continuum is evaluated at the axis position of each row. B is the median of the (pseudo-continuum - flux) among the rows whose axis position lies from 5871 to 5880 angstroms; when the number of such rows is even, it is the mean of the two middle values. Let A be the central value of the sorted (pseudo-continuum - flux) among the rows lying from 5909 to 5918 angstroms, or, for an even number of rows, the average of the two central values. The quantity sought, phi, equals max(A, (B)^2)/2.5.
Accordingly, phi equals 1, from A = 2.2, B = 1.8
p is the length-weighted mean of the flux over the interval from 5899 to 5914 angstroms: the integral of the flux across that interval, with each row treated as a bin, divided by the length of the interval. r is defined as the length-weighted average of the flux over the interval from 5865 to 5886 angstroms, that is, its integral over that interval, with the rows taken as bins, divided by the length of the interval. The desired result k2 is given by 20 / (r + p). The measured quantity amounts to 0.114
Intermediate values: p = 86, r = 90.4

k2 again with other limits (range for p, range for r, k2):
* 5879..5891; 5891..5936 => 0.120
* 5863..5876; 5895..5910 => 0.117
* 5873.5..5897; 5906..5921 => 0.118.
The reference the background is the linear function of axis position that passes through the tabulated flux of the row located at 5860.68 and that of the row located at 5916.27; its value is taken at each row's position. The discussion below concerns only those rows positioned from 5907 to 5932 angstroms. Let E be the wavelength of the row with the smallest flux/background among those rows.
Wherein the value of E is 5908.10 angstroms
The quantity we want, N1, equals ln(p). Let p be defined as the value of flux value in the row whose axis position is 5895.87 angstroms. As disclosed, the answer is 4.18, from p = 65.09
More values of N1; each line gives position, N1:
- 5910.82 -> 4.48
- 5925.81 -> 4.48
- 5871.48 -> 4.52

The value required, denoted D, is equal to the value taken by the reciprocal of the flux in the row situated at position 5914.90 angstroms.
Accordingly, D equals 0.0106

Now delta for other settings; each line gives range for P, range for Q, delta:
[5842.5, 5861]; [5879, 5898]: 5.12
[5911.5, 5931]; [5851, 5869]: 5.20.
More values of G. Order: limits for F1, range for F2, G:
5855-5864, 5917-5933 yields 179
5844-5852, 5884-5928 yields 177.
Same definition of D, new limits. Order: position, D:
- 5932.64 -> 0.0109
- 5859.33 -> 0.0117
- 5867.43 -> 0.0110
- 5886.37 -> 0.0123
